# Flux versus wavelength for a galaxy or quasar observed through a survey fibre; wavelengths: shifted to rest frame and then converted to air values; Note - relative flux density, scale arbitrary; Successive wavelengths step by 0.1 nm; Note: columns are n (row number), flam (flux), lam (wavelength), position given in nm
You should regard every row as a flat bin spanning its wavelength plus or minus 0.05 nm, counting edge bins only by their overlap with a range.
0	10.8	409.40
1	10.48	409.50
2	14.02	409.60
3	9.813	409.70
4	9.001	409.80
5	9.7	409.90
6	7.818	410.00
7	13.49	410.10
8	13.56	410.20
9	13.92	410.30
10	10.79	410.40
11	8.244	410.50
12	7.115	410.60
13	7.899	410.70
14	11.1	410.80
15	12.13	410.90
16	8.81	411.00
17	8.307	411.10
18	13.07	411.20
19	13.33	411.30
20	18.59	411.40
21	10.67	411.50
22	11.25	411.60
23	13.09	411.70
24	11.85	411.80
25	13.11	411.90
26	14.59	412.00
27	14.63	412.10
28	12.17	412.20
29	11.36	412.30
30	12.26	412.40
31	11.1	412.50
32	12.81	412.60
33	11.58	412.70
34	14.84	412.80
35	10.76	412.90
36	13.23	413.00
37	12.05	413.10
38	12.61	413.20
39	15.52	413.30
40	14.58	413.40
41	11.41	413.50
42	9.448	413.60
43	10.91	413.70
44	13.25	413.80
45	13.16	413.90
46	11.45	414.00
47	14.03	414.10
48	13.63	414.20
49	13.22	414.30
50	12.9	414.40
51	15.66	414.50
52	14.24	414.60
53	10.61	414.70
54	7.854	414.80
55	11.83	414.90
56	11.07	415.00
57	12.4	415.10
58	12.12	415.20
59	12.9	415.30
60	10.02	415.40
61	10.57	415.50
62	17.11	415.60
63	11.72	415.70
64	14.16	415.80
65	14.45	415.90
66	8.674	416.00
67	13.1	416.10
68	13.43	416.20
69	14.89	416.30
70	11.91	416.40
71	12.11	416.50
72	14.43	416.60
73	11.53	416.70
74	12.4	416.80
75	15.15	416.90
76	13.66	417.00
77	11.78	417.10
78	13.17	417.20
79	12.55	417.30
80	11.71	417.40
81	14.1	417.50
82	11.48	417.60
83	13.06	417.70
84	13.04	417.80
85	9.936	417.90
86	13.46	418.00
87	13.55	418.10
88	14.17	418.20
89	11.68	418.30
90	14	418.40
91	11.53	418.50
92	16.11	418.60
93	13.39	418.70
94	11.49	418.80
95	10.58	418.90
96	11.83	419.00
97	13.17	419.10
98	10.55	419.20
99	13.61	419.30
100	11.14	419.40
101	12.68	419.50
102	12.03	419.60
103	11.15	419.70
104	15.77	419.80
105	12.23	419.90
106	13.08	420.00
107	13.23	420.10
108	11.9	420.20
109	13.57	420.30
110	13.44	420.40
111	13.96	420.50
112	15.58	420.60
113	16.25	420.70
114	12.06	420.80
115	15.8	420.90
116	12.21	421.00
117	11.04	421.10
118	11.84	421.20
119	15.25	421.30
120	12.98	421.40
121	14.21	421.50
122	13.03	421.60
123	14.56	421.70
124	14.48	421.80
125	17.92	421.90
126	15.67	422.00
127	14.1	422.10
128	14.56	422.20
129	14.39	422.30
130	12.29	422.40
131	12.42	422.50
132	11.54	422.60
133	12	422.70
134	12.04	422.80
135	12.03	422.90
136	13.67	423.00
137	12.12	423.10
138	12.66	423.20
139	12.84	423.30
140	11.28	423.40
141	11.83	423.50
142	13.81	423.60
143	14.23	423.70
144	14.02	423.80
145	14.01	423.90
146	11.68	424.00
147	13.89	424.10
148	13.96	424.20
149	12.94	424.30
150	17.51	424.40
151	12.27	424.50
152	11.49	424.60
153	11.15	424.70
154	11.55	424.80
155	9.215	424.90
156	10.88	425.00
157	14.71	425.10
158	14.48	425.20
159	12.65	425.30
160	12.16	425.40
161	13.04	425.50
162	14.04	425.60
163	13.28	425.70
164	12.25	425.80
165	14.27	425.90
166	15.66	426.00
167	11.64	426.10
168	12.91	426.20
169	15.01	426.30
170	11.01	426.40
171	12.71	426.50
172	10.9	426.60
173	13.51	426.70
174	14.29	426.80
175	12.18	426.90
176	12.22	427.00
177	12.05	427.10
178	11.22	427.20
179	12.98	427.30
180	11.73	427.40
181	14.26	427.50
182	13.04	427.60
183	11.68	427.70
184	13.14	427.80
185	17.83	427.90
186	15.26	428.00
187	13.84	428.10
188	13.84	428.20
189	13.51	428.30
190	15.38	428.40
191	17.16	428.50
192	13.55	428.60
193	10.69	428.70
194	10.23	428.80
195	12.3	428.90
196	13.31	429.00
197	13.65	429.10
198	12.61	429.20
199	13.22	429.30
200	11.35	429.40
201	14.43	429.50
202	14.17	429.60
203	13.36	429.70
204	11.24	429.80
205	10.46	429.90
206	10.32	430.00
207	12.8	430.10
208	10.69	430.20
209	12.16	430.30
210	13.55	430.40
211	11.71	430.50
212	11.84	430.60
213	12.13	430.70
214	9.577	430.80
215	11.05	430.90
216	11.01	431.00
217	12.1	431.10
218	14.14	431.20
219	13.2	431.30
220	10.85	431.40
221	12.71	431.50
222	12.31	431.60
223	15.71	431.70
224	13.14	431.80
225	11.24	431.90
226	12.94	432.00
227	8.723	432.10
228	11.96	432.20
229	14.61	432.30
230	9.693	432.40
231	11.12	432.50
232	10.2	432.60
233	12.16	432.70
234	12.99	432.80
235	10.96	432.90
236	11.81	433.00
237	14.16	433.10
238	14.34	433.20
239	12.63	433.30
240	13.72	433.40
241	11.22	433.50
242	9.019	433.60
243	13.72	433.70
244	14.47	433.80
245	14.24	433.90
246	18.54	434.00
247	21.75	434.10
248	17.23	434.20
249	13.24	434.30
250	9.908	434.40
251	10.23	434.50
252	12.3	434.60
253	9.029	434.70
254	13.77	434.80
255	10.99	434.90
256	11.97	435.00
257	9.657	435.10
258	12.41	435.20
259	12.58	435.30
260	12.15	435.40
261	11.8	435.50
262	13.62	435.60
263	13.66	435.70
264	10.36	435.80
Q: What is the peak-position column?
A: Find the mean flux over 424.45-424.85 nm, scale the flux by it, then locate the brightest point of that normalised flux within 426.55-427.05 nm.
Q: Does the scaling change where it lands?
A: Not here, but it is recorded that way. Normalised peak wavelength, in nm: 426.80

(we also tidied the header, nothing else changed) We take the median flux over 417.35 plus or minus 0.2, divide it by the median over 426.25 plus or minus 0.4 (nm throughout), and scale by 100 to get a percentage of 100.4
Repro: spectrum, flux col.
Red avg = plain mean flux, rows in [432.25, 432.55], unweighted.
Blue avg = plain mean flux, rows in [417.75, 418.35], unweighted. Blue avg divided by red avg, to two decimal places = 1.07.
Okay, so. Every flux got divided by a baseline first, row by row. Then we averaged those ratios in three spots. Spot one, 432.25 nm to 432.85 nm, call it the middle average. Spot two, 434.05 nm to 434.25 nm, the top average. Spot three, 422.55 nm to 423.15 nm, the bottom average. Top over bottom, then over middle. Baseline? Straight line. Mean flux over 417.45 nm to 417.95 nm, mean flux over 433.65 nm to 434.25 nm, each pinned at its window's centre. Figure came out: 1.8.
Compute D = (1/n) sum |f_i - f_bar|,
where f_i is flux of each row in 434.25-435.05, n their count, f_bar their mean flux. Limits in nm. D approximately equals 1.4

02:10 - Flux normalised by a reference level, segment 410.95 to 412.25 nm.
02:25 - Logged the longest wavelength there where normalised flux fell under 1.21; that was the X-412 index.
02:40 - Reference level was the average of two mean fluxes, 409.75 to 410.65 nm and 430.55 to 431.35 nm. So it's 412.20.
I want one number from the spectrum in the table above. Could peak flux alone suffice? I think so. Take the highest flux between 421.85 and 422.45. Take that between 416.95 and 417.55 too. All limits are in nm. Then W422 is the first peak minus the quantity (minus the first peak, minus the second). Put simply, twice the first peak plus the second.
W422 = 49.9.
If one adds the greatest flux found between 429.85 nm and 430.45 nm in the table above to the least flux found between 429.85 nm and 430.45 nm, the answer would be 24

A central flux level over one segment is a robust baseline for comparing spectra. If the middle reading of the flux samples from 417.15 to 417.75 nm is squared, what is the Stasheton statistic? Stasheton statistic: 164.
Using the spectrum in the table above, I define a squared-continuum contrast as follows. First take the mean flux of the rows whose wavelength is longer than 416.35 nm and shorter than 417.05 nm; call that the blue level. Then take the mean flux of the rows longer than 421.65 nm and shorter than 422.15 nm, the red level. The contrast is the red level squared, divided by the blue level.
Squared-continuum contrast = 18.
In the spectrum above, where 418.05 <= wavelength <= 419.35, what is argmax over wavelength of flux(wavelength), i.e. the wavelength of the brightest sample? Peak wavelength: 418.60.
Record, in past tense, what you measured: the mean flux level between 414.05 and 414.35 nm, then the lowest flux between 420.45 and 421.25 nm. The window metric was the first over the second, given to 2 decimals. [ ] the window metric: 1.23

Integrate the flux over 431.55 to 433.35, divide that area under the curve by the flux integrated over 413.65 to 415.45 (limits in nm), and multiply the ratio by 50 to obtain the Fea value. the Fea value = 50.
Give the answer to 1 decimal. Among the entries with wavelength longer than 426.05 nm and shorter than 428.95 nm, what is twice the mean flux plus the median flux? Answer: 39.2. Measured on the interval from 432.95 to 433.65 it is 37.5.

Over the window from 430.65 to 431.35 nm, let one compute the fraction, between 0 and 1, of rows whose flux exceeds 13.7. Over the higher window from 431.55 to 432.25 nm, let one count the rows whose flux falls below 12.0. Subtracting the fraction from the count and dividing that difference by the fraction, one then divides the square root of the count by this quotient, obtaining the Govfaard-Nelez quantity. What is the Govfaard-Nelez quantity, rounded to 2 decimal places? 0.09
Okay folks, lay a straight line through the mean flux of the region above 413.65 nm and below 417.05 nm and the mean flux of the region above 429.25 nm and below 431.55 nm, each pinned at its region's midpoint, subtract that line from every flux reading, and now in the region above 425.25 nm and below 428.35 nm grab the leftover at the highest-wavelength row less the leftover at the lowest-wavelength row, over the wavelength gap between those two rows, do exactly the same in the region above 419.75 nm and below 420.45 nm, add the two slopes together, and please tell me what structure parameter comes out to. -3.5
